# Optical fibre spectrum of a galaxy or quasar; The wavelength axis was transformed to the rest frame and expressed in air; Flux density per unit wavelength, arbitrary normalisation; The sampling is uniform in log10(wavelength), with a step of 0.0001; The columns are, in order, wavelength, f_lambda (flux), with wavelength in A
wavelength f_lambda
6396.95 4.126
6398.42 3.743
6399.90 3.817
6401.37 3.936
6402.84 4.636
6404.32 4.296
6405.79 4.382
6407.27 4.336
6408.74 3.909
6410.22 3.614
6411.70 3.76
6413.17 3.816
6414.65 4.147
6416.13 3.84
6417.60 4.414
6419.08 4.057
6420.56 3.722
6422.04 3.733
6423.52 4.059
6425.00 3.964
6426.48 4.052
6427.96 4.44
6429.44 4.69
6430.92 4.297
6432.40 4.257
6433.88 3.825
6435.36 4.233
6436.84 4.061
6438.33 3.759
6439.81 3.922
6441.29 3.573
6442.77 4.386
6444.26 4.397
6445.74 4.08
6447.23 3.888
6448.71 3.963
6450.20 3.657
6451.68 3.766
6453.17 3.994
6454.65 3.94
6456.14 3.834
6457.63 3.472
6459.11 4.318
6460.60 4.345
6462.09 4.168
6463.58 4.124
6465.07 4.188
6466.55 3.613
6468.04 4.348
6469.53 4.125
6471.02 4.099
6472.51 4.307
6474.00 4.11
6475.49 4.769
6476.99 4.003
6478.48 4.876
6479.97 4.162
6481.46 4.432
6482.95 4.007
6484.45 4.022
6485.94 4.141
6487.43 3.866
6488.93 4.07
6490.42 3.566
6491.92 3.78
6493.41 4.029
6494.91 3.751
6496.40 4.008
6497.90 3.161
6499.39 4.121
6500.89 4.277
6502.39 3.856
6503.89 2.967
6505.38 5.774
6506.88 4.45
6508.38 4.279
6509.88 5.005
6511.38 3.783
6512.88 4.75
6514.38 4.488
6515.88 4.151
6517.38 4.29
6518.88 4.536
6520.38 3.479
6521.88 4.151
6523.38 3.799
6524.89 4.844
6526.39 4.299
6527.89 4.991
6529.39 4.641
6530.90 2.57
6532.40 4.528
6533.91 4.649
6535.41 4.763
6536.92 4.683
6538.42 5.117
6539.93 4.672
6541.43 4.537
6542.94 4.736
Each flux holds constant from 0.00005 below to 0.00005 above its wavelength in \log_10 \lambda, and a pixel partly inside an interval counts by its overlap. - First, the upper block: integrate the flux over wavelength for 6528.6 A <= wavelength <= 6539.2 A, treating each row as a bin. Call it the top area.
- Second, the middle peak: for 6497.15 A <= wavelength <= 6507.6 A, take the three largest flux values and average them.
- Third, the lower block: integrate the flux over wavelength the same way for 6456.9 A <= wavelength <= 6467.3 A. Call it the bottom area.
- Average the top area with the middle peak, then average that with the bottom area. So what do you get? 33.9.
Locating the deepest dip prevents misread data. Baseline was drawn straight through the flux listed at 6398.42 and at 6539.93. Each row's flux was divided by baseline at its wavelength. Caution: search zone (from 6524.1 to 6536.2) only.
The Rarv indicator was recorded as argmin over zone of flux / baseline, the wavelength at 6530.90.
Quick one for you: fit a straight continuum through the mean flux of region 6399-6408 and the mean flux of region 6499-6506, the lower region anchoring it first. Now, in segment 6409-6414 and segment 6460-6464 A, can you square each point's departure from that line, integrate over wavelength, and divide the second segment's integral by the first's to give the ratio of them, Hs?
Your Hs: 0.0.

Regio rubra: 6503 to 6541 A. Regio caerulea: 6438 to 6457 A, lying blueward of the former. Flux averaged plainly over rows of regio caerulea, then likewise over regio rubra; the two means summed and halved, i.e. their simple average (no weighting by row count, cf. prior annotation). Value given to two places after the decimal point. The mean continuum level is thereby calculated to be 4.16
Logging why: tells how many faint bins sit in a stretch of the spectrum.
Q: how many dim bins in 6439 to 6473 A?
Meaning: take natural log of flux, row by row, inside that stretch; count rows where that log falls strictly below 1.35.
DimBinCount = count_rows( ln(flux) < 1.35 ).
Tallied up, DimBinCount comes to 6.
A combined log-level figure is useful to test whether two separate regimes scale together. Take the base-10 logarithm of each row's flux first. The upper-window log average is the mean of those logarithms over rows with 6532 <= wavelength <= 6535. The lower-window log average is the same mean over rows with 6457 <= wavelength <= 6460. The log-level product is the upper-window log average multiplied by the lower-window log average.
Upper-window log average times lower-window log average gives 0.39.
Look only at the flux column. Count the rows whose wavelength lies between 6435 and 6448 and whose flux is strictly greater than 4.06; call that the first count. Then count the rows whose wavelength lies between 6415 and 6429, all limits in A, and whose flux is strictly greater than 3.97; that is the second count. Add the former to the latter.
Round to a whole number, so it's 10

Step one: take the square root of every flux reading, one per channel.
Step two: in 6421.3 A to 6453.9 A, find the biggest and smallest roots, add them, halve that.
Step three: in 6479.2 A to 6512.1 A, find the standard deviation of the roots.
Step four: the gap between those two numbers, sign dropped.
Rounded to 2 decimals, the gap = 1.89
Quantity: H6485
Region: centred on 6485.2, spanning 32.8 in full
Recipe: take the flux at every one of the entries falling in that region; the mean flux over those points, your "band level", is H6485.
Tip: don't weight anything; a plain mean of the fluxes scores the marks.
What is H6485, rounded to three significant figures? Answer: 4.08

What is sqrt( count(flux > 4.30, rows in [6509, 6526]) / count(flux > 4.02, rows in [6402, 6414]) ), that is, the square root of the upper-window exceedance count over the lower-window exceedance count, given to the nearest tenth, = 1.1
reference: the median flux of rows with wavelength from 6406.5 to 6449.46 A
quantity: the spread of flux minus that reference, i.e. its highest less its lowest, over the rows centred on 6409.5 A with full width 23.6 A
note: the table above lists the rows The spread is 1.02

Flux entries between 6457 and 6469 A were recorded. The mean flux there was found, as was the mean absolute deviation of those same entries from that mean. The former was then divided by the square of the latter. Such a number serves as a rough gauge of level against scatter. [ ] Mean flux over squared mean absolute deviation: 58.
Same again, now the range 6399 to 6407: 58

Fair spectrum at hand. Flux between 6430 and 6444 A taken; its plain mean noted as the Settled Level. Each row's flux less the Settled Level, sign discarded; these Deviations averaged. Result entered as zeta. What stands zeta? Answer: 0.236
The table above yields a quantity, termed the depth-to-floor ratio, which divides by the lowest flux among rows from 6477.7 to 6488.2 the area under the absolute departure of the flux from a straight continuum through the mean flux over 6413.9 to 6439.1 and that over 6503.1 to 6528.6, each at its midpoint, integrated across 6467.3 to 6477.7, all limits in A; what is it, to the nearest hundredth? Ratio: 0.51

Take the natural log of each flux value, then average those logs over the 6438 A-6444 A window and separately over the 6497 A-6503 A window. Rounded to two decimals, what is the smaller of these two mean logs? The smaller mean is 1.34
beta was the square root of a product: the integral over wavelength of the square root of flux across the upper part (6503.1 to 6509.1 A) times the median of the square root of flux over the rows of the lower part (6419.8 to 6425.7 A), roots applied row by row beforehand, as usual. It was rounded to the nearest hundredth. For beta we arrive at 4.94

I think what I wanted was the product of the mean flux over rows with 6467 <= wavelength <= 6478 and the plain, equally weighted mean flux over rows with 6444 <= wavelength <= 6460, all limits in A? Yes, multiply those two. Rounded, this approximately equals 16.7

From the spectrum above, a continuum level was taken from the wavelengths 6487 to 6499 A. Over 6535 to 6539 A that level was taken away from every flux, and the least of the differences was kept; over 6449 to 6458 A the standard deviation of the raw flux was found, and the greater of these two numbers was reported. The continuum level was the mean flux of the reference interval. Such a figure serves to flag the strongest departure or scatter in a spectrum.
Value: 0.90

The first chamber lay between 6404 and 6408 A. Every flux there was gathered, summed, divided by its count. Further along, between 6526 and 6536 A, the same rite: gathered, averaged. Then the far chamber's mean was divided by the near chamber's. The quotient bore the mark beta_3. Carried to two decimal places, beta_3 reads 1.00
